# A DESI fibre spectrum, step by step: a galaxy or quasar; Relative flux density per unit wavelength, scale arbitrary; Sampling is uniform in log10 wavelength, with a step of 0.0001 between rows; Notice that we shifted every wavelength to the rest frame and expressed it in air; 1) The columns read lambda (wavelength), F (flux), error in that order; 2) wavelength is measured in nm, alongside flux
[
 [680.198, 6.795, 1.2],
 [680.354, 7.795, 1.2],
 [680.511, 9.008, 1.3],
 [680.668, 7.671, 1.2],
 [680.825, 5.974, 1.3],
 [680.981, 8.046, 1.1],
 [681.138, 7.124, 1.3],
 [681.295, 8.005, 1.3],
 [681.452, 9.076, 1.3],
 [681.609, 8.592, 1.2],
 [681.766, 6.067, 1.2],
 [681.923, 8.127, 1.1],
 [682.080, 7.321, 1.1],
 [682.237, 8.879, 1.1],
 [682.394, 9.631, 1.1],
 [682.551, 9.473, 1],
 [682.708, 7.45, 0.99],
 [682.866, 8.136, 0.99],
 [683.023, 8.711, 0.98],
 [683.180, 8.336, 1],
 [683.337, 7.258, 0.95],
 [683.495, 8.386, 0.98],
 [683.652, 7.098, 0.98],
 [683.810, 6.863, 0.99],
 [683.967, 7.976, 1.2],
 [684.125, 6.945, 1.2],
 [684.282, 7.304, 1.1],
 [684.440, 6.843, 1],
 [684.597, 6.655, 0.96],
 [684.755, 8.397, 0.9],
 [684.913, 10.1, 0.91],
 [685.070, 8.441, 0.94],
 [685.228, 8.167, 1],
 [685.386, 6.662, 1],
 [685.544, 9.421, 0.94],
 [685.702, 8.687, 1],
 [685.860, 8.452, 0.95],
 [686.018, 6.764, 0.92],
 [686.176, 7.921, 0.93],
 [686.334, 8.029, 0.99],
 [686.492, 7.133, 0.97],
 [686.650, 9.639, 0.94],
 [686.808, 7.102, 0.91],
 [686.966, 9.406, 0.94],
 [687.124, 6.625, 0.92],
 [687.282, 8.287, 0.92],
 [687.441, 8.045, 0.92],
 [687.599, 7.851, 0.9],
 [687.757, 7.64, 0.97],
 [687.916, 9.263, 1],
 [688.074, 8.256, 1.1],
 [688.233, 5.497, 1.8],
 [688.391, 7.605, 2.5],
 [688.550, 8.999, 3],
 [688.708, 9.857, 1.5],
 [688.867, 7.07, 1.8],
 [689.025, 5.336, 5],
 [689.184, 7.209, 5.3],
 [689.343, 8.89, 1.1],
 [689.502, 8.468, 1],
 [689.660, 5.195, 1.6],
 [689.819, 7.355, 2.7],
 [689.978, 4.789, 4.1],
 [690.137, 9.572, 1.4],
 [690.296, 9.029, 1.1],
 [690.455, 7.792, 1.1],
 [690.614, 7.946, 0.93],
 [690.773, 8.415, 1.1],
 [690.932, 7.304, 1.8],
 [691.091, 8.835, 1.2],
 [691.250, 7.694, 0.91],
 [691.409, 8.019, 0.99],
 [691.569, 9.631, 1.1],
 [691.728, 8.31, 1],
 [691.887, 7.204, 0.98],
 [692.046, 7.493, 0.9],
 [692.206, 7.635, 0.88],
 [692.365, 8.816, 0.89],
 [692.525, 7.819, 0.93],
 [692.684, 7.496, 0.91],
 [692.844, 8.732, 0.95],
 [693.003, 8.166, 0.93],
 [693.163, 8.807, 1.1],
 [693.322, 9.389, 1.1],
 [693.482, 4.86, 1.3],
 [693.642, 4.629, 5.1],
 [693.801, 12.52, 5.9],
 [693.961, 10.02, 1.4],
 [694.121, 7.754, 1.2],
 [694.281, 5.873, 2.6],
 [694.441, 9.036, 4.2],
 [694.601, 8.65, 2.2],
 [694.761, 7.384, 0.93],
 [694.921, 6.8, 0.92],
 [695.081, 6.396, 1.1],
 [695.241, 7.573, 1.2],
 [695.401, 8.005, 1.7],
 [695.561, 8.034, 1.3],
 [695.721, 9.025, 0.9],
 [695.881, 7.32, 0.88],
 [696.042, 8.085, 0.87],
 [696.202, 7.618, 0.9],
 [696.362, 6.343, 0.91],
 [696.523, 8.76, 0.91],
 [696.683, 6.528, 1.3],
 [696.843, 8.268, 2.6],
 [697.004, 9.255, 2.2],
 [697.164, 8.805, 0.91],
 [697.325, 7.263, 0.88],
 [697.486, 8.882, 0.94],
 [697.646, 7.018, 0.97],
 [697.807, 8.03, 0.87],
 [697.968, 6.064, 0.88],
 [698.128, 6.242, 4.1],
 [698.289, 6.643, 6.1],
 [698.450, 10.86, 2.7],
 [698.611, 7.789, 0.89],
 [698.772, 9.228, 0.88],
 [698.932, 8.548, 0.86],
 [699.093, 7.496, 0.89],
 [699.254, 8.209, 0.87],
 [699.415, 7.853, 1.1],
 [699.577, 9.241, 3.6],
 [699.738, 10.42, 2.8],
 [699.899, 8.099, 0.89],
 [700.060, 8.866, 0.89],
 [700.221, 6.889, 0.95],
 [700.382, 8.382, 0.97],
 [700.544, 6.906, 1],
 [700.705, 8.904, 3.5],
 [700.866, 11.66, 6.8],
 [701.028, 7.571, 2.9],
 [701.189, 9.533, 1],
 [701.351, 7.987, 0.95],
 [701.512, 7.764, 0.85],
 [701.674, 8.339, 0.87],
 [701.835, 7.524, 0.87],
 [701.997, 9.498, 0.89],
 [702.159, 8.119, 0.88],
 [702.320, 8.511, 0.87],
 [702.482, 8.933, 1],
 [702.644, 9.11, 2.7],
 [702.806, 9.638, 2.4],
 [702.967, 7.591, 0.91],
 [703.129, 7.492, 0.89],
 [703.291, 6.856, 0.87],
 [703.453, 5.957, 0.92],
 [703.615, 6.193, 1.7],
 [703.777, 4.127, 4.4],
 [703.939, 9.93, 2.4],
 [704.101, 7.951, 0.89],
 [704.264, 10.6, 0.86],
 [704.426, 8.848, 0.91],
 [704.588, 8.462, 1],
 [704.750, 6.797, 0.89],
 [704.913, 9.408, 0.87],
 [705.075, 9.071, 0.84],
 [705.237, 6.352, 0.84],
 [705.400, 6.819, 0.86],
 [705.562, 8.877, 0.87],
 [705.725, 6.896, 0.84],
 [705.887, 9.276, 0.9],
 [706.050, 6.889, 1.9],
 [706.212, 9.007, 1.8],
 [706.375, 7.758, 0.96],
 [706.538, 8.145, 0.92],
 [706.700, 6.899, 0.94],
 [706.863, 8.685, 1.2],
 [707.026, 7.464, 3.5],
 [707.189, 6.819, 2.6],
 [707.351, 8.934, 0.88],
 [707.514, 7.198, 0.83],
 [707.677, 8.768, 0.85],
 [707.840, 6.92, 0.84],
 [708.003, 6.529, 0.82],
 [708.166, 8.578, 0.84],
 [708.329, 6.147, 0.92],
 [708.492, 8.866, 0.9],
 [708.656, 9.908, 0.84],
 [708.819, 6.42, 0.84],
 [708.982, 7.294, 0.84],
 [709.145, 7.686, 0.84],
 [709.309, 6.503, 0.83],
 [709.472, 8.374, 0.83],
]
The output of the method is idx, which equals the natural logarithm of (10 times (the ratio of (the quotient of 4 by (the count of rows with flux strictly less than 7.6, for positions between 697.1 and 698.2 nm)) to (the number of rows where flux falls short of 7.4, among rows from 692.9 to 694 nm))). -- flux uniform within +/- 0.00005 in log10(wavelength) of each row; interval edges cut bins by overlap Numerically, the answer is 1.6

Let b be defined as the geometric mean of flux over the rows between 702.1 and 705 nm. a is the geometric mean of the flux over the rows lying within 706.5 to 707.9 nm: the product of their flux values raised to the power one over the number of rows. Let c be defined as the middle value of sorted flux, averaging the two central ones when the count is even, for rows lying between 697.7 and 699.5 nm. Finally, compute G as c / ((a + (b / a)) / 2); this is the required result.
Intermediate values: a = 7.72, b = 7.85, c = 7.85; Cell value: 1.80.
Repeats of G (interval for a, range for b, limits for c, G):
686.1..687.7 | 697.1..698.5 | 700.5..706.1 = 1.82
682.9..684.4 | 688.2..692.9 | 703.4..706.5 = 1.84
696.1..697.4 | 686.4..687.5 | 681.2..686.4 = 1.85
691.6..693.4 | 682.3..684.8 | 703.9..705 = 1.94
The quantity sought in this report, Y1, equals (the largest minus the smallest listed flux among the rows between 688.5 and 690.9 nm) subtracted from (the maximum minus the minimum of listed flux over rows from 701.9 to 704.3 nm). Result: 1.4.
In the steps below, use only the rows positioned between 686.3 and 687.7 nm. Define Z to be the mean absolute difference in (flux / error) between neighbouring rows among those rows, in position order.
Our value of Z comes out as 1.7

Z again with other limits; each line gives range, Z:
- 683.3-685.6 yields 1.2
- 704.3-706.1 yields 2.2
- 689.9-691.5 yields 2.1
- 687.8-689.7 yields 2.5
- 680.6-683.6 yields 1.2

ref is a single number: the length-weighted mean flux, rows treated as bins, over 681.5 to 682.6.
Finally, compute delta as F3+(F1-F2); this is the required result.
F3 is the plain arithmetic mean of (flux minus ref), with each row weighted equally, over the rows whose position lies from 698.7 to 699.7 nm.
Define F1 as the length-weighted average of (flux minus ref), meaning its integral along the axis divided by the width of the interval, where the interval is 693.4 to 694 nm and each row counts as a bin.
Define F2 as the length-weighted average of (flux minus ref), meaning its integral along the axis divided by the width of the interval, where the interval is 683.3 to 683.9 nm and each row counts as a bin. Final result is 0.59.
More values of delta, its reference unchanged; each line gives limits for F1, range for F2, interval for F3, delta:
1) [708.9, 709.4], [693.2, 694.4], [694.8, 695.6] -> -1.68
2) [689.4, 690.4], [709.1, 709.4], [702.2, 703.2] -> 0.63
